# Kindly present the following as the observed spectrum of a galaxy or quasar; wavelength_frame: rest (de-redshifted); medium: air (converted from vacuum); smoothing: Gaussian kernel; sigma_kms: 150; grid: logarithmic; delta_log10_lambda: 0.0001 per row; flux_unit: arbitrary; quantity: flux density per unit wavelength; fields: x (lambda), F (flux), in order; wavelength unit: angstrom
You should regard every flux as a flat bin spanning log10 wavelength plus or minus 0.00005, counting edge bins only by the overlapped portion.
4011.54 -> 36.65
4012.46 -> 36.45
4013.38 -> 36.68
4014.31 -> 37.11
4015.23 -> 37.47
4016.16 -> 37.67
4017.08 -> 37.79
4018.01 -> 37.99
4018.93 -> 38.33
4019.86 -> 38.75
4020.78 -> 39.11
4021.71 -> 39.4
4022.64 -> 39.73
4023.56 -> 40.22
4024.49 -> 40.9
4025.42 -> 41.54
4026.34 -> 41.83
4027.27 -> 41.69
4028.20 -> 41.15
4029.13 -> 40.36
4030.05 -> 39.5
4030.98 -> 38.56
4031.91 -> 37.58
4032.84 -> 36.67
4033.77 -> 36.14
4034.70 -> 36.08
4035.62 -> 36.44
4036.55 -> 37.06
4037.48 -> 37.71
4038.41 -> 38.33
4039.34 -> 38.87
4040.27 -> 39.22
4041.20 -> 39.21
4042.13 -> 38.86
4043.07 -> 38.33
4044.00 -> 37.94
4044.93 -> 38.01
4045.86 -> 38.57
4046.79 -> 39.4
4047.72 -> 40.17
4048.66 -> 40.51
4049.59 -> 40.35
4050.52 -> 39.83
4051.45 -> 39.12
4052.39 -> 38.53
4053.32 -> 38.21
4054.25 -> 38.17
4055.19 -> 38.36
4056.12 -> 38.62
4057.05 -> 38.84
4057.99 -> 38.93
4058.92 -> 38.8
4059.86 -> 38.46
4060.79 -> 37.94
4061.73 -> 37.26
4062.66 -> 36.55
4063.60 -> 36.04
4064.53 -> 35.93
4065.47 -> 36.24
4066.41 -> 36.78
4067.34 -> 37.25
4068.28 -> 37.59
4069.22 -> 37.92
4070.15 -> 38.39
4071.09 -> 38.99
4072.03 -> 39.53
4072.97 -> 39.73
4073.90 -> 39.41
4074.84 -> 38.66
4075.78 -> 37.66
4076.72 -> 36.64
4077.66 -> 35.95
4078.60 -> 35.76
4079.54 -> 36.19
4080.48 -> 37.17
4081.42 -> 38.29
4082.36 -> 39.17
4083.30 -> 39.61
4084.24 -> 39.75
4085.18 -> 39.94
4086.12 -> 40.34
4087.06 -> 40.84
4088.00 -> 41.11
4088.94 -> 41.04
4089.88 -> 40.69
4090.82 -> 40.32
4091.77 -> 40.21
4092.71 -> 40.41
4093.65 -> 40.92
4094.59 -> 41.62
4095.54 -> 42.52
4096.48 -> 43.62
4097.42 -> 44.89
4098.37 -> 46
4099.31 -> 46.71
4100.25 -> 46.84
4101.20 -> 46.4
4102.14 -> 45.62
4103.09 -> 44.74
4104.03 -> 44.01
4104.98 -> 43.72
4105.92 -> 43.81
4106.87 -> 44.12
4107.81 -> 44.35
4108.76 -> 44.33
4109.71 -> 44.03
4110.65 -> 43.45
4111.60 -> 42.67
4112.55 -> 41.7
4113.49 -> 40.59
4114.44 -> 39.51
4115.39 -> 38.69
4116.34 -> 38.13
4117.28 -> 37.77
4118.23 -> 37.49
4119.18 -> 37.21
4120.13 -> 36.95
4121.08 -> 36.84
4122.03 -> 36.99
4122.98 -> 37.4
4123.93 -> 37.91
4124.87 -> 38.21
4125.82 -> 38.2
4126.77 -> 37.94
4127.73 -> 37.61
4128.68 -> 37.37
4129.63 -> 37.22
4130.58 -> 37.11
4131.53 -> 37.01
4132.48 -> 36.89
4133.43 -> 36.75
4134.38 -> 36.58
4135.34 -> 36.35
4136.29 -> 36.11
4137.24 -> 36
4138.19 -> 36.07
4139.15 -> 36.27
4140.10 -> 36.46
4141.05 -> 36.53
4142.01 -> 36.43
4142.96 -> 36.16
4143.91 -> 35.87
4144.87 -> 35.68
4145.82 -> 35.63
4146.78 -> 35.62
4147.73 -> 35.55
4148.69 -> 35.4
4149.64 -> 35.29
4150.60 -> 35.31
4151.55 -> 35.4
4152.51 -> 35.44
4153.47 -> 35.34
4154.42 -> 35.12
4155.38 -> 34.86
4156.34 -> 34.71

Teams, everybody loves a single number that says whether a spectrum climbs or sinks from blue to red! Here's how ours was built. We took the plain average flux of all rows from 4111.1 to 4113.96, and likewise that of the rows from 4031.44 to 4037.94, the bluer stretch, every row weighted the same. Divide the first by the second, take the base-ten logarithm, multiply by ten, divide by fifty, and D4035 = 0.0107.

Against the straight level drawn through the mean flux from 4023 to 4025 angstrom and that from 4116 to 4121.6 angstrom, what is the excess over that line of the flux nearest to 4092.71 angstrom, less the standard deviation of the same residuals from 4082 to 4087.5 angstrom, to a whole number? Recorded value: 2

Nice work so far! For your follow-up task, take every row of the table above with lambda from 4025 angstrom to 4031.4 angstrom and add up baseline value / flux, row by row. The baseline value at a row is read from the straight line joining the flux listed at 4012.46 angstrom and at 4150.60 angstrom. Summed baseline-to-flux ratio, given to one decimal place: 6.3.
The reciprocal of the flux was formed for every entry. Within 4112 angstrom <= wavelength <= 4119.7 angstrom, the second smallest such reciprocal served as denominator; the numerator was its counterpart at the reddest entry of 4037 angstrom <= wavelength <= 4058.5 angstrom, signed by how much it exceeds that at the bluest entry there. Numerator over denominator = -0.03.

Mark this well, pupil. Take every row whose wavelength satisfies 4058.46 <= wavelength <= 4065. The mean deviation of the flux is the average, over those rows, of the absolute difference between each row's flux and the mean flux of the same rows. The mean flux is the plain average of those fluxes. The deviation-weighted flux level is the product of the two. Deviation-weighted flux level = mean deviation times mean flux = 36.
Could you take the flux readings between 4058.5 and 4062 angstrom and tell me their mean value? 38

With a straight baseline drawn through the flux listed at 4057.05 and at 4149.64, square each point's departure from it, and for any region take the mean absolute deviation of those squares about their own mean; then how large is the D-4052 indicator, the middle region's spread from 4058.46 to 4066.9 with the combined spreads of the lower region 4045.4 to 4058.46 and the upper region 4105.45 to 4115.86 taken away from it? -15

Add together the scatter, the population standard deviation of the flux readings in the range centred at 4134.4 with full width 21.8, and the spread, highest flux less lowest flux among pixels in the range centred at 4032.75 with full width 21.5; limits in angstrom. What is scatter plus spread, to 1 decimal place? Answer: 6.5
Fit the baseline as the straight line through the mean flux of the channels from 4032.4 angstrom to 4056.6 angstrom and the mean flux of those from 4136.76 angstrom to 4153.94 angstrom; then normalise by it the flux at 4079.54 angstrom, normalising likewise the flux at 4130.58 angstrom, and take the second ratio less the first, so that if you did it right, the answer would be 0.061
